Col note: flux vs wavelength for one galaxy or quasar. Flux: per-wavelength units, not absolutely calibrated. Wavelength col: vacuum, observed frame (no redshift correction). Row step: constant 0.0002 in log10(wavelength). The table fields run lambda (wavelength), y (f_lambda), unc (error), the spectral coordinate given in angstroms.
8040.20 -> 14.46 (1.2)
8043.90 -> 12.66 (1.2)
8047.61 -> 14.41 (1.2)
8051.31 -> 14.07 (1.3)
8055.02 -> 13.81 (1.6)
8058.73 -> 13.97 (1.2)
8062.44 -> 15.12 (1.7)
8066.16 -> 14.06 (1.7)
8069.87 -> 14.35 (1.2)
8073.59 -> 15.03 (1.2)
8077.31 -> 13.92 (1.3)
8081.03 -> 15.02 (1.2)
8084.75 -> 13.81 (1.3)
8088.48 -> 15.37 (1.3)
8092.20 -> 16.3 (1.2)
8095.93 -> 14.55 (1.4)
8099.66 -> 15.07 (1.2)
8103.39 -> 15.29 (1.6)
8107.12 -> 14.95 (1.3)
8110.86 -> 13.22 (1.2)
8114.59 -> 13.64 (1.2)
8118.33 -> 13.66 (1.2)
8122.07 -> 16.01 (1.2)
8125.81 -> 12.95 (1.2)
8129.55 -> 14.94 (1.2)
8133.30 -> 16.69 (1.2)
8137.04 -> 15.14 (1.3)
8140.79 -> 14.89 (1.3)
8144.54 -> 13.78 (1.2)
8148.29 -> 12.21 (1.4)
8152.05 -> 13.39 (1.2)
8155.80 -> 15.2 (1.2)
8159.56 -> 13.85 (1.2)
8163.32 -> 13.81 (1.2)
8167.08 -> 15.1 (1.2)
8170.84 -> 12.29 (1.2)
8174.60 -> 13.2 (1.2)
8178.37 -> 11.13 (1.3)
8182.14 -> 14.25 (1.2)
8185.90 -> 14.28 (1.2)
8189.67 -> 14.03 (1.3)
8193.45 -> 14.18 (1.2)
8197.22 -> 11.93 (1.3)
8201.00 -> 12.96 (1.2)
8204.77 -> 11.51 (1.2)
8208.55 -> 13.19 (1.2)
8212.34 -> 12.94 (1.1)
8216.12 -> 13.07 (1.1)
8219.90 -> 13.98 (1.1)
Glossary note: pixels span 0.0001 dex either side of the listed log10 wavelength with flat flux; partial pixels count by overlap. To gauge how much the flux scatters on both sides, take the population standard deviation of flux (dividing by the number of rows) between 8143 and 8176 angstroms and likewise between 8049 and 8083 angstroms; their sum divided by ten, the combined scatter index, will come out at 0.149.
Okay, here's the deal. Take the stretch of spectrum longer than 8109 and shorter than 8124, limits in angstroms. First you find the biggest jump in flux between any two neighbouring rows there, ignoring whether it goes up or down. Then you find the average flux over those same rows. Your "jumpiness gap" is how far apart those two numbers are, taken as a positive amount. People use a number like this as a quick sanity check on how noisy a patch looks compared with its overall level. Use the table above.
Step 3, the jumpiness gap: 11.8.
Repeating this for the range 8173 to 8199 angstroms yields 10.2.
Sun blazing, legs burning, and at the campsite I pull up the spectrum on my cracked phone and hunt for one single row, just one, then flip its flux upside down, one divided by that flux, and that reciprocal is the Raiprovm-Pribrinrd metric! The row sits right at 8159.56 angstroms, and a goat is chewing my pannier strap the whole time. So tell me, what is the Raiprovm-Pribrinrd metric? 0.0722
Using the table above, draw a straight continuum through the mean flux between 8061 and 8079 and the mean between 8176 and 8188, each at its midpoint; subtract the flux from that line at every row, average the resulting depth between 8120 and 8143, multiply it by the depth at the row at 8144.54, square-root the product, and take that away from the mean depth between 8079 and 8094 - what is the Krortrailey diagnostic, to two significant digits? -1.2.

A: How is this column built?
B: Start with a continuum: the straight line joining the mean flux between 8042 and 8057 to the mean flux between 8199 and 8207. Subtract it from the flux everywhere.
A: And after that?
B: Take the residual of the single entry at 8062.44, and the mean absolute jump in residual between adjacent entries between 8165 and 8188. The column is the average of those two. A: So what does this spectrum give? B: 1.65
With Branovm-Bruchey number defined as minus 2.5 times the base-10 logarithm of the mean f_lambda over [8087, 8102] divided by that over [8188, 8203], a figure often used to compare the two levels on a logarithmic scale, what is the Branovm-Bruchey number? -0.16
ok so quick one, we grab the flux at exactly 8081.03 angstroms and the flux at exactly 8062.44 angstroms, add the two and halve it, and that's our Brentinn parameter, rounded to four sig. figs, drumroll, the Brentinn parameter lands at 15.07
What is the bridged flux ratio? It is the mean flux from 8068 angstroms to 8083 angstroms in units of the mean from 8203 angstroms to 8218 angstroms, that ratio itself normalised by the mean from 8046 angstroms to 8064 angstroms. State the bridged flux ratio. 0.081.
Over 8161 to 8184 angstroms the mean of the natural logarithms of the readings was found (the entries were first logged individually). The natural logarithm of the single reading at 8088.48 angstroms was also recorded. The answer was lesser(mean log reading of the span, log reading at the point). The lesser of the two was 2.58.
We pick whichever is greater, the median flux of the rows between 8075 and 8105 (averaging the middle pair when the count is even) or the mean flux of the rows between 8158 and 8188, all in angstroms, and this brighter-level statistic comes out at 15.0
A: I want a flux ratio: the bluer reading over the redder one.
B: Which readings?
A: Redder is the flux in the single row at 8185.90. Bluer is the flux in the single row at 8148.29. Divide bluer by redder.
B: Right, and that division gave 0.86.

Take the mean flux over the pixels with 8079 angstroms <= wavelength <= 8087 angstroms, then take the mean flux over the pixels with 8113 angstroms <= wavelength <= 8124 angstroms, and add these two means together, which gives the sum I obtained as 28.9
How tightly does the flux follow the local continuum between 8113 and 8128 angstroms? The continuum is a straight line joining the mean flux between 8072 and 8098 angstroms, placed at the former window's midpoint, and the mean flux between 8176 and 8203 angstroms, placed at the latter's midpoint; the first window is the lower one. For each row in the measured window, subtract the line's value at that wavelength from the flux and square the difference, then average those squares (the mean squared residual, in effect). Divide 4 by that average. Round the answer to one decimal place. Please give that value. 2.8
